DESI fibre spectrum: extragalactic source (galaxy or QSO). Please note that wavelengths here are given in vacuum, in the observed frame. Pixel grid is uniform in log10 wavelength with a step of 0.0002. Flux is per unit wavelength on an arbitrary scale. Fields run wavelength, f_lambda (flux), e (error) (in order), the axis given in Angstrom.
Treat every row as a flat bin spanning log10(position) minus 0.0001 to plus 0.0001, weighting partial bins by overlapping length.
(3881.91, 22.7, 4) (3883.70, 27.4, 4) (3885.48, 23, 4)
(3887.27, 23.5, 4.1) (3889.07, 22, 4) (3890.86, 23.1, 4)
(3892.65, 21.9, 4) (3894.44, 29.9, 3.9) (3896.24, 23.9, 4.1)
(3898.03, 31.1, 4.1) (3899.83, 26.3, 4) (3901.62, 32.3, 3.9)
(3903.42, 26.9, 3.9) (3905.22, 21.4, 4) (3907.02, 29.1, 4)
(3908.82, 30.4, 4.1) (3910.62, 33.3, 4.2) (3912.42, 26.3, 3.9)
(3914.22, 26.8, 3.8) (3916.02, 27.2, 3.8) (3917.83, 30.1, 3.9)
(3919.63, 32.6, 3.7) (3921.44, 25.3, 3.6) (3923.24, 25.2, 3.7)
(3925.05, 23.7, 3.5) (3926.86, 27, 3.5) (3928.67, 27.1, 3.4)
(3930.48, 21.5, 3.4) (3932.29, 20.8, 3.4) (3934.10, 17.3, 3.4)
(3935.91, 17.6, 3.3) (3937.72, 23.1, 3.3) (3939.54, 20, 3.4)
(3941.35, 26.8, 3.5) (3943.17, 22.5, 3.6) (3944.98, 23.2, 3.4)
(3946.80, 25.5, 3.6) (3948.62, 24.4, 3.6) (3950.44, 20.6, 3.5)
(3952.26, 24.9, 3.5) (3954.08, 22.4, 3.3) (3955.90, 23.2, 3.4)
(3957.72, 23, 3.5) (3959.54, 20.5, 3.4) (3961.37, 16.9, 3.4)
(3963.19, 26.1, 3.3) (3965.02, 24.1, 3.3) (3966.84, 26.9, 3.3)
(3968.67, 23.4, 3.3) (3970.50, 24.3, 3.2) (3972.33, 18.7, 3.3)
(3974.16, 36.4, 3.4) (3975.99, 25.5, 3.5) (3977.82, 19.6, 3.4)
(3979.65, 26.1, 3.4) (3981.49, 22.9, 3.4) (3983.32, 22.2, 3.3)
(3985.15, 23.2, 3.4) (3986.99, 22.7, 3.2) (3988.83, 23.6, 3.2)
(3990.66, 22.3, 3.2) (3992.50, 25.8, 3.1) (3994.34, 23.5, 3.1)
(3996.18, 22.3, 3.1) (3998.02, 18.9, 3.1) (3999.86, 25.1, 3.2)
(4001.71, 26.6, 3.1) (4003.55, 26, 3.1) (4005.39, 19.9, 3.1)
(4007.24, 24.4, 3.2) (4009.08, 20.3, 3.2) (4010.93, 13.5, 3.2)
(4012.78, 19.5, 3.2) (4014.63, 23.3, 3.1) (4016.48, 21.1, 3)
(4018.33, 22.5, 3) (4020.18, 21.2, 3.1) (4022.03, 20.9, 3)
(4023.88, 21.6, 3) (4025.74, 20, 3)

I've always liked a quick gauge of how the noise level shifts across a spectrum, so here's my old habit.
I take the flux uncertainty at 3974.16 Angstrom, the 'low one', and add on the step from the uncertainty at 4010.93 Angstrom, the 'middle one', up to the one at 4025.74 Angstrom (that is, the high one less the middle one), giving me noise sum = 3.20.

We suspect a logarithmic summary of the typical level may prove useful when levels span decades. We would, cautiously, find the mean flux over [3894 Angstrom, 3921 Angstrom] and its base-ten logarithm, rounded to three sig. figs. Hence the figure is 1.45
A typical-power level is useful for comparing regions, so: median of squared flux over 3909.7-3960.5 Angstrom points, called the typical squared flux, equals 579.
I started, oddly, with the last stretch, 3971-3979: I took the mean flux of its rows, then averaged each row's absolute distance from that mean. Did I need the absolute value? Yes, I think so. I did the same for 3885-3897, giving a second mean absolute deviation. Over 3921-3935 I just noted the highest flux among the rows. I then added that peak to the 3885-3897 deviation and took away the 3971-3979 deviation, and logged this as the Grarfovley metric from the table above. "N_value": 22.9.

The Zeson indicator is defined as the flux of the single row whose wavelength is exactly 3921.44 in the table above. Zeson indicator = 25.3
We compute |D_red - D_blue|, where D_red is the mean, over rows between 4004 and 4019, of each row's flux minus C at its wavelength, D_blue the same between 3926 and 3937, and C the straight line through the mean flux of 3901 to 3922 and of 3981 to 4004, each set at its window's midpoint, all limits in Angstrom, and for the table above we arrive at 4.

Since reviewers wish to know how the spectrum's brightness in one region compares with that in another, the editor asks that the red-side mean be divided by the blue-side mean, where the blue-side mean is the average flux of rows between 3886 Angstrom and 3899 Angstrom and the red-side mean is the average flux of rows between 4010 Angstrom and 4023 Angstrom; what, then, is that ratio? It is 0.81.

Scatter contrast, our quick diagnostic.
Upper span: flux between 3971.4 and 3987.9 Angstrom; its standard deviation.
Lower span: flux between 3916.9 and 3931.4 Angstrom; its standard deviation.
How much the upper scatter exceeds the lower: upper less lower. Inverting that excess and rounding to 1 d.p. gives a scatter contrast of 0.6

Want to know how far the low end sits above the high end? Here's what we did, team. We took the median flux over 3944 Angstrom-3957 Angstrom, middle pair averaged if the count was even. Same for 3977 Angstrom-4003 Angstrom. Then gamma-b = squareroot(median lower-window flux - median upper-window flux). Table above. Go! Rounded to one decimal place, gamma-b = 0.4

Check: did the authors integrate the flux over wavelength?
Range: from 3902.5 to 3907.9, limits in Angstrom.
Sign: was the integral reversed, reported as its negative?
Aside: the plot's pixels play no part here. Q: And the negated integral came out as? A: -139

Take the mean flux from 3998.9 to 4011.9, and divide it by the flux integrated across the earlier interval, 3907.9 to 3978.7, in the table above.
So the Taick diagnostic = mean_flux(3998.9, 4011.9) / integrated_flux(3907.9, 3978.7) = 0.013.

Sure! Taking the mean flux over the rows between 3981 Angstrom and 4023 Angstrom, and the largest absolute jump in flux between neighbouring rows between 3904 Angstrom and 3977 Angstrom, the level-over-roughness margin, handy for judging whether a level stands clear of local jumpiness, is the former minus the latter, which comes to 4.5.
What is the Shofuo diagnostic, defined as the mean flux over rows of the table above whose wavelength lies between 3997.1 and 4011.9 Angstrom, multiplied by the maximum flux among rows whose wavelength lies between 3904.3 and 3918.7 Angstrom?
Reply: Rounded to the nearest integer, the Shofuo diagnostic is 727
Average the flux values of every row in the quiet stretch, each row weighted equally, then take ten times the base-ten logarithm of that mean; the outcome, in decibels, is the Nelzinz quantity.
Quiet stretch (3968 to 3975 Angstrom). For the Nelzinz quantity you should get 14.1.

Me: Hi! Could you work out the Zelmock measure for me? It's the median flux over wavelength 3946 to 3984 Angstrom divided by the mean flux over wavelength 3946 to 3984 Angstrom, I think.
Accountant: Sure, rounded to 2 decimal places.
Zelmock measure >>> 0.99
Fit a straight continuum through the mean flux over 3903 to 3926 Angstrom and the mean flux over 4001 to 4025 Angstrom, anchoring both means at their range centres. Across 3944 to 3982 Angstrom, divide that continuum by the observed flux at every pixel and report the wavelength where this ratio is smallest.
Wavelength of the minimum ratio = 3974.16 Angstrom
